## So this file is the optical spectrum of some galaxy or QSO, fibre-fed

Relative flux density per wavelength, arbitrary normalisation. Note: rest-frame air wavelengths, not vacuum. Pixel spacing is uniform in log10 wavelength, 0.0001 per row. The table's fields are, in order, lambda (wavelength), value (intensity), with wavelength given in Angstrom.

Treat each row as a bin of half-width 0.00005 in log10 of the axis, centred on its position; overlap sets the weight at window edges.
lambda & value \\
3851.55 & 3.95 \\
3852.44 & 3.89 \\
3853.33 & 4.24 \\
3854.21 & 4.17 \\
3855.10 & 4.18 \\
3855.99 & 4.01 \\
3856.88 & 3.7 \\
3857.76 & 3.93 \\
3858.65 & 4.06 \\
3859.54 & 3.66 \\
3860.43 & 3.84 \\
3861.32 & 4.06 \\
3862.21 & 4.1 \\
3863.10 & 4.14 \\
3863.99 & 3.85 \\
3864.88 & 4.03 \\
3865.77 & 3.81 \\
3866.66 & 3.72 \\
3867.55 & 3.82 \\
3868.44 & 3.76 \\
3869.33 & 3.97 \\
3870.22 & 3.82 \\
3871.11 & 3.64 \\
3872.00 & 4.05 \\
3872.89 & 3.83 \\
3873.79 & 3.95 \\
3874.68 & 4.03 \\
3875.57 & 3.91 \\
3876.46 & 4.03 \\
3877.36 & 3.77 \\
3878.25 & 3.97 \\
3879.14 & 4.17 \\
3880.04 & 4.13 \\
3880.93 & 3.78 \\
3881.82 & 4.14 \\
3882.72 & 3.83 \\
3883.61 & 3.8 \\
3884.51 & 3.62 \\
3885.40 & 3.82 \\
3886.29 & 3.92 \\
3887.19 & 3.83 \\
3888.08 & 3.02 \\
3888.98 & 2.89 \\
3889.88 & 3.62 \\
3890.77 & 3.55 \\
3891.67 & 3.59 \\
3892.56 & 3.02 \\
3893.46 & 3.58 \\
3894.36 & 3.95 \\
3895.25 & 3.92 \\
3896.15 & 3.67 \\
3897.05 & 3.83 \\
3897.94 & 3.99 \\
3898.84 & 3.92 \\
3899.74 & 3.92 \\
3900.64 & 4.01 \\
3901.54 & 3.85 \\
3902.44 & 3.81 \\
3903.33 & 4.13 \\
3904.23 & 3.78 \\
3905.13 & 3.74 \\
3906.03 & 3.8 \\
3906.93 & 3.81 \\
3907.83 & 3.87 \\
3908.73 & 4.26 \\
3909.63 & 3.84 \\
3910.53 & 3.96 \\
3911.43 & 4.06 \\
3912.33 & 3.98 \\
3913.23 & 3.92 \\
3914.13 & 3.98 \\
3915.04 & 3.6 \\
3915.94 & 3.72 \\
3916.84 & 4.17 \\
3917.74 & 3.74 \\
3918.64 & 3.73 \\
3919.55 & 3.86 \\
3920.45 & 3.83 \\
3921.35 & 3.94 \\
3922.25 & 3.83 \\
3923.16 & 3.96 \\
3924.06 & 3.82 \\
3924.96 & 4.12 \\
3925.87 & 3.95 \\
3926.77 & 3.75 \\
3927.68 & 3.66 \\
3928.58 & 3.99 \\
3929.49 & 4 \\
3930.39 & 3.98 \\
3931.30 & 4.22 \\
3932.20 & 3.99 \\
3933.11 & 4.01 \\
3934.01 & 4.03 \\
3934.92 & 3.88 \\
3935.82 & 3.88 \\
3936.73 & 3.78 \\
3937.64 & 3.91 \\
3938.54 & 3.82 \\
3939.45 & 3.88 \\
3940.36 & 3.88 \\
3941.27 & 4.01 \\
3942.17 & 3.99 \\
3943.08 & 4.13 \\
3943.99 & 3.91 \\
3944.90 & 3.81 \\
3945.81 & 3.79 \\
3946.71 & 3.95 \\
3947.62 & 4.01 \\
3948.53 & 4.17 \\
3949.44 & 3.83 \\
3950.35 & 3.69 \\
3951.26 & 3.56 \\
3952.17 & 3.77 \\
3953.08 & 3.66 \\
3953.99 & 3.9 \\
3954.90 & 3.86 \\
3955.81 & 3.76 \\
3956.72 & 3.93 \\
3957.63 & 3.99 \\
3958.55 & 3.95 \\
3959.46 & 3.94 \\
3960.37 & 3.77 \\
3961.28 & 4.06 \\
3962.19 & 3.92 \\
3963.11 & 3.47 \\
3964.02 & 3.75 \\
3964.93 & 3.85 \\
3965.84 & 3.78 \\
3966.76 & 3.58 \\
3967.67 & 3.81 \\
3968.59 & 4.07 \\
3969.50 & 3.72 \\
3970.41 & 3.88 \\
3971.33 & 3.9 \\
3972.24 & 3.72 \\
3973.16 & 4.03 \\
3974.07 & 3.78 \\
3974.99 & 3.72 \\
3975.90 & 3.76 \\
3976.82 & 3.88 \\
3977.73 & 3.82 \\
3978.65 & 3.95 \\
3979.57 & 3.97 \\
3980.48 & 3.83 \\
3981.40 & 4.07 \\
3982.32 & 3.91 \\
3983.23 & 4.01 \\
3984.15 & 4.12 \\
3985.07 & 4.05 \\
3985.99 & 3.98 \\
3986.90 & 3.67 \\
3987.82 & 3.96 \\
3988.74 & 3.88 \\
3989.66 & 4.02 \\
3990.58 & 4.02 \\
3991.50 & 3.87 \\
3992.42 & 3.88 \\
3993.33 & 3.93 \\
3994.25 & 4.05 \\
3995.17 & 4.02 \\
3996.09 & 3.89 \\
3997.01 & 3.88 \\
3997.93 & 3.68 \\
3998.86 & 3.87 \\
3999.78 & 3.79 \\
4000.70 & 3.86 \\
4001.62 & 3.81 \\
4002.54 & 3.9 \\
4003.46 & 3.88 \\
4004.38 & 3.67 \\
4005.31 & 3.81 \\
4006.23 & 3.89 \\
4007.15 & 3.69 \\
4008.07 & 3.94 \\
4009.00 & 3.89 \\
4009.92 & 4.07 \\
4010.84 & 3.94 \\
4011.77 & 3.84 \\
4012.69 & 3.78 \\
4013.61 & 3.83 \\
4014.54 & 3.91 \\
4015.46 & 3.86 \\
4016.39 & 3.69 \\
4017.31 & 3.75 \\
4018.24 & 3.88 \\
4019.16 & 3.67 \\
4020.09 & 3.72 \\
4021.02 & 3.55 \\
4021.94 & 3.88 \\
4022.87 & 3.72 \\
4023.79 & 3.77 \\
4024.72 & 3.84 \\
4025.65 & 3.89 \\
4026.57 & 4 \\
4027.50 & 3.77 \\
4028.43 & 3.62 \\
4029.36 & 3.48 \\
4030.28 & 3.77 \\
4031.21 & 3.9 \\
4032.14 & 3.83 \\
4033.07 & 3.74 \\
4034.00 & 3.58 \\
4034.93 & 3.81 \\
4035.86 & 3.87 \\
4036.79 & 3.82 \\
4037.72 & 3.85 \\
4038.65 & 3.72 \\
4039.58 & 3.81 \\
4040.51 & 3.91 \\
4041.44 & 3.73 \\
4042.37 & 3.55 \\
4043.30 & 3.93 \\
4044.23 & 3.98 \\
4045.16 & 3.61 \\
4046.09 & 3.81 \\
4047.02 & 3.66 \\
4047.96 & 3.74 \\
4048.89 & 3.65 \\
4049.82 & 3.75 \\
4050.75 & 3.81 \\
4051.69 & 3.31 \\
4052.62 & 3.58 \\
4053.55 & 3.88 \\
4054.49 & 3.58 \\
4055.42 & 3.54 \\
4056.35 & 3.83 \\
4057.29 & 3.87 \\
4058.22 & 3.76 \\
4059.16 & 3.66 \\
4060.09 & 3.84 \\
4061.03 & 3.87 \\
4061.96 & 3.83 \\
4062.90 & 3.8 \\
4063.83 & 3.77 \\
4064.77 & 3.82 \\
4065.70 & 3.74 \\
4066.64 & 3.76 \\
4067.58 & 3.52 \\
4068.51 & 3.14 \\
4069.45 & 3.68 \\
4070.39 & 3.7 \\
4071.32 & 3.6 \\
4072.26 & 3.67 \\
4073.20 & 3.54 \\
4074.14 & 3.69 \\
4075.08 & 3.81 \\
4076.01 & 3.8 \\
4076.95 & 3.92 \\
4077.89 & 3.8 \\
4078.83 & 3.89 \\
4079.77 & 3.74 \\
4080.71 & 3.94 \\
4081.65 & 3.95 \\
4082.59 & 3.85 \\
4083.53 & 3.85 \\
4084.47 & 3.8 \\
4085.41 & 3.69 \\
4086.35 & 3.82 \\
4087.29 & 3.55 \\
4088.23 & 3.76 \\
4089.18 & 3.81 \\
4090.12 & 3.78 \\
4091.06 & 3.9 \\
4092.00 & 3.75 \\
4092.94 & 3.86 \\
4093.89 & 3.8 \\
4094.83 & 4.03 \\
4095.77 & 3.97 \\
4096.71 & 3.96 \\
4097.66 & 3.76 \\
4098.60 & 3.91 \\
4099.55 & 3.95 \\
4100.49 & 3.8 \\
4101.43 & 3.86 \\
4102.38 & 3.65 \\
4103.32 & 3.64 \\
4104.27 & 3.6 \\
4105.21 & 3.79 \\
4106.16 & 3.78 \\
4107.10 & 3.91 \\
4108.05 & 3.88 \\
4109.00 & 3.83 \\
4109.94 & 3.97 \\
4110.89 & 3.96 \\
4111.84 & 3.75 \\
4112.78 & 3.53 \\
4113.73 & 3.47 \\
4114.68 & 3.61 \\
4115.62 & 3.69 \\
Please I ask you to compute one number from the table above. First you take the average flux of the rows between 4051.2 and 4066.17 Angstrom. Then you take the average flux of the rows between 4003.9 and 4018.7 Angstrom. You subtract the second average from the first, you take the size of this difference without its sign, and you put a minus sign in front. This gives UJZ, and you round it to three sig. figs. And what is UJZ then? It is -0.110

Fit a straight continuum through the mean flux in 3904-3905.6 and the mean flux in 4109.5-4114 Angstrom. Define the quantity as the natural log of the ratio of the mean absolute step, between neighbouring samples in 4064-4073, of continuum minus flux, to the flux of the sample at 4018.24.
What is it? -3.1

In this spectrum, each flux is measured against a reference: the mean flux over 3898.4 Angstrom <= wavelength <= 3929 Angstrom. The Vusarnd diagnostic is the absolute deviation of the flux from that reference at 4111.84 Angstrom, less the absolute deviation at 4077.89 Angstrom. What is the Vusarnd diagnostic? 0.050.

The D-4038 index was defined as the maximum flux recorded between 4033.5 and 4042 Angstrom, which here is 3.91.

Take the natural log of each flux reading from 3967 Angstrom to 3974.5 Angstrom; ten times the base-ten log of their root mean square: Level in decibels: 1.31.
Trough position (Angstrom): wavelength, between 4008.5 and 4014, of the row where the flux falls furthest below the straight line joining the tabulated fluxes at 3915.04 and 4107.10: 4012.69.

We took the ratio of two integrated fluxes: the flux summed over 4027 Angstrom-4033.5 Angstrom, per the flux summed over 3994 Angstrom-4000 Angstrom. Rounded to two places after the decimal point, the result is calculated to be 0.96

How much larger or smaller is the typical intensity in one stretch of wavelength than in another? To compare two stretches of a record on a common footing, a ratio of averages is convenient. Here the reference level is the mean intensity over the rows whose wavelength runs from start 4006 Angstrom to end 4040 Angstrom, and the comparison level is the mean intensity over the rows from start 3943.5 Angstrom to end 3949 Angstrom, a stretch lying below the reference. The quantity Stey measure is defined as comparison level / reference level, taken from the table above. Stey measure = 1.04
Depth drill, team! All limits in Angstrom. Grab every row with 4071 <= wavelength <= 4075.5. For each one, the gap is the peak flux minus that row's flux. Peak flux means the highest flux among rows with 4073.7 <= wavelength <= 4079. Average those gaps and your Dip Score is 0.26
